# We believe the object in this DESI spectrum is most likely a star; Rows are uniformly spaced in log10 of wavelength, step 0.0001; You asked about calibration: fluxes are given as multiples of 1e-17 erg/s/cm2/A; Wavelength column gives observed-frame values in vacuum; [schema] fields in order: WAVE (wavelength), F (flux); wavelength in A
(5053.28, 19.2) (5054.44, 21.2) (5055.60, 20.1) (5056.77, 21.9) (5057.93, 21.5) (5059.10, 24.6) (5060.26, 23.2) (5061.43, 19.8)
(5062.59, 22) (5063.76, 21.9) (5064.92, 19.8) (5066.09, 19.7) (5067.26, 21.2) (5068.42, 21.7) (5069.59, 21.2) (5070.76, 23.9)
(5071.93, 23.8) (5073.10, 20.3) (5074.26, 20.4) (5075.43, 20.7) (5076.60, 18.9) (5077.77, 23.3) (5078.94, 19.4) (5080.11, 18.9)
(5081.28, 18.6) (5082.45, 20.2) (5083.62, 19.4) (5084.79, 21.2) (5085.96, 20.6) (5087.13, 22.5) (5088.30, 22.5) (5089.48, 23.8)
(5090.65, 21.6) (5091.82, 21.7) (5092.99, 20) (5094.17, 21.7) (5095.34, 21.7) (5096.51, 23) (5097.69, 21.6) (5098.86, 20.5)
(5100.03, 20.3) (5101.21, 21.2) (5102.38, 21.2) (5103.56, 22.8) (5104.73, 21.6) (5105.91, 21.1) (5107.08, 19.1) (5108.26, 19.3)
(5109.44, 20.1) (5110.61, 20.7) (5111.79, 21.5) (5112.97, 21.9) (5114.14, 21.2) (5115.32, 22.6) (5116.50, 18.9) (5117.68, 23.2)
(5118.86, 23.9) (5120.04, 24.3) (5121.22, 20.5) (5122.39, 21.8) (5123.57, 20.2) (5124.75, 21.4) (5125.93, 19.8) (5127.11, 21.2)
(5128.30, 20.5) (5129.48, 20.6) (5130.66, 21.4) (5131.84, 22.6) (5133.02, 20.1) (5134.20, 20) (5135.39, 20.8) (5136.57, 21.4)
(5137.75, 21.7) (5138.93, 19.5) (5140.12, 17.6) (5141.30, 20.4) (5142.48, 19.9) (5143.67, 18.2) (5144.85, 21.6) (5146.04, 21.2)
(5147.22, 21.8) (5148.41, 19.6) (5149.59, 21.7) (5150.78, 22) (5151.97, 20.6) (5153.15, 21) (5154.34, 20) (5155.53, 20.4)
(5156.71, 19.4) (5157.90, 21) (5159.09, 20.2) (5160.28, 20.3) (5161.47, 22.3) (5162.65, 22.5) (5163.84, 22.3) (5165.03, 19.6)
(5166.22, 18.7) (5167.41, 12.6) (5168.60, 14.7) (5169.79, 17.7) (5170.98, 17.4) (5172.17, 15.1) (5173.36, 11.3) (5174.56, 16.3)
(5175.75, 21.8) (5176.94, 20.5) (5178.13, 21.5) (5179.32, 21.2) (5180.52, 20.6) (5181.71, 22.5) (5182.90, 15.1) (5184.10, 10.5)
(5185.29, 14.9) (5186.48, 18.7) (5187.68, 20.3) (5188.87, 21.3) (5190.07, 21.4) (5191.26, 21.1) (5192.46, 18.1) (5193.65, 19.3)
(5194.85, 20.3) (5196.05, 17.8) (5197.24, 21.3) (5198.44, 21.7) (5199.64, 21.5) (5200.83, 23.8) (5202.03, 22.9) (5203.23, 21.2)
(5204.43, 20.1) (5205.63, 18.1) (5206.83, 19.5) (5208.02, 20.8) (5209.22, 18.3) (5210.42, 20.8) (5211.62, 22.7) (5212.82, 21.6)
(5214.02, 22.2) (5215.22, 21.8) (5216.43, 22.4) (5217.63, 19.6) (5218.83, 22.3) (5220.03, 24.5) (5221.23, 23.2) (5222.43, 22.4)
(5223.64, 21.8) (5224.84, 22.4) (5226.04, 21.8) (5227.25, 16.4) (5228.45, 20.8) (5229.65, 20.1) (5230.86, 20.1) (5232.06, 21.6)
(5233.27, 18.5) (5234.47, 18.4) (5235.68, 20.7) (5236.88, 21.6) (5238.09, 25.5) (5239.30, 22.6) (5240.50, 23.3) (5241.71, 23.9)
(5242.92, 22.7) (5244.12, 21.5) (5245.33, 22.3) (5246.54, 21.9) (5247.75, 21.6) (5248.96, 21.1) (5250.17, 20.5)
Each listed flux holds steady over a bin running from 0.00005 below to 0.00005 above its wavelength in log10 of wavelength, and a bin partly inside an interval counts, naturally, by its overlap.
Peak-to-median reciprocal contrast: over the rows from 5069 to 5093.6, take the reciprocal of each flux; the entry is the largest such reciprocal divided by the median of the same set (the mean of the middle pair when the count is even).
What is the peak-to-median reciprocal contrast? 1.11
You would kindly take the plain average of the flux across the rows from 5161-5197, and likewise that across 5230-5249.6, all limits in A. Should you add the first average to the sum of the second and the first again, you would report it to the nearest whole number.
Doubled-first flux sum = 59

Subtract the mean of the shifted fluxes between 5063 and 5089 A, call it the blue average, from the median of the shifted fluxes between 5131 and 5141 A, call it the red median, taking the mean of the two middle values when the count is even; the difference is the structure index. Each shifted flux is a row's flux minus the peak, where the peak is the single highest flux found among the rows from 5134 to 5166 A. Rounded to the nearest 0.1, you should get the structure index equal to -0.5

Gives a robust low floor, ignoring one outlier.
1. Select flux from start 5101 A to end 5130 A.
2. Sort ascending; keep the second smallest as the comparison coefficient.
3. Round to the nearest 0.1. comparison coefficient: 19.1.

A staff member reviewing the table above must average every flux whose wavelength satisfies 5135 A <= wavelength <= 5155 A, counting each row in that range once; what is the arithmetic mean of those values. 20.5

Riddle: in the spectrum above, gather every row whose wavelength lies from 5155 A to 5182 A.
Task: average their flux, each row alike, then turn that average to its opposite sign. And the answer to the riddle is -19.1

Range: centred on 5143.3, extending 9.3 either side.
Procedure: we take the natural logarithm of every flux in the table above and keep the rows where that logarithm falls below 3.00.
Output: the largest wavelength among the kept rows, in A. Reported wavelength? 5148.41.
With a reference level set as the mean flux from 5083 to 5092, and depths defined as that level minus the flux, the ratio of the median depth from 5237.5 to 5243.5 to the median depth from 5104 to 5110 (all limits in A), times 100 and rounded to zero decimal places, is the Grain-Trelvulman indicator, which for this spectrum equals -105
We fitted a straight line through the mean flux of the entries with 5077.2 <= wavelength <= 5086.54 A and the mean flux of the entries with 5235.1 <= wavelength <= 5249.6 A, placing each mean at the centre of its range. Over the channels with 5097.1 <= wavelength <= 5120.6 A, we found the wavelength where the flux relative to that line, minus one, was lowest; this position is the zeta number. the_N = 5116.50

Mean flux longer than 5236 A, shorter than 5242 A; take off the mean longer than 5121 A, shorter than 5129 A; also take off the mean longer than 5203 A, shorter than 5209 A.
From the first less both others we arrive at -17.3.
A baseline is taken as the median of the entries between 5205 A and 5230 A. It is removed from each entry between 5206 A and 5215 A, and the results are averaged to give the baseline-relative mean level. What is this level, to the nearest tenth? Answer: -1.0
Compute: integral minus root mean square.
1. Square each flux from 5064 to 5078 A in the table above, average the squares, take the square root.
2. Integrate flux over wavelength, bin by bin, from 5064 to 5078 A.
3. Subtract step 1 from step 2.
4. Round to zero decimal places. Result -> 276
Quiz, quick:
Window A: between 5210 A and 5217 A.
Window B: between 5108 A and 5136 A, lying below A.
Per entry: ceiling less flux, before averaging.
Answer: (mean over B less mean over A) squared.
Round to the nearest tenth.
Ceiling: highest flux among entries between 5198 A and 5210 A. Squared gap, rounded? 0.5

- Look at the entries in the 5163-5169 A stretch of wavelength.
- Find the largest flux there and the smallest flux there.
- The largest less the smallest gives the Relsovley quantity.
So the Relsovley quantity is 9.7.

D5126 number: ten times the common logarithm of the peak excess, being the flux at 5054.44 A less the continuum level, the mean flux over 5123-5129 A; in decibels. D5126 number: -2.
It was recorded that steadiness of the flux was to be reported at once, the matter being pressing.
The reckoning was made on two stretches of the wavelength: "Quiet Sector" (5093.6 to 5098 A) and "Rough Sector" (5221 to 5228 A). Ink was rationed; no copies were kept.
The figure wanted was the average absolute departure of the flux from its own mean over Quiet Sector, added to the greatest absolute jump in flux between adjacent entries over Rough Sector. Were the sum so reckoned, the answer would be 5.9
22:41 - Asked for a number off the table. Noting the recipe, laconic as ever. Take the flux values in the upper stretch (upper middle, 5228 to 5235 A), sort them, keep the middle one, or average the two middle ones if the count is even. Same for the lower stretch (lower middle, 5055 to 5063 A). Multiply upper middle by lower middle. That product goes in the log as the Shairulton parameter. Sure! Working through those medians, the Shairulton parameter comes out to 440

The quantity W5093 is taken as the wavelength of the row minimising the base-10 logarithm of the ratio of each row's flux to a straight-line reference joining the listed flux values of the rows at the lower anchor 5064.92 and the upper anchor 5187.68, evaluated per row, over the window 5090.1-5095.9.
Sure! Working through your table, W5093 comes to 5092.99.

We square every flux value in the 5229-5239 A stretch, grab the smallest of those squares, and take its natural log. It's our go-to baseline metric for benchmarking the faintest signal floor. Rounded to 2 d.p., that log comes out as 5.82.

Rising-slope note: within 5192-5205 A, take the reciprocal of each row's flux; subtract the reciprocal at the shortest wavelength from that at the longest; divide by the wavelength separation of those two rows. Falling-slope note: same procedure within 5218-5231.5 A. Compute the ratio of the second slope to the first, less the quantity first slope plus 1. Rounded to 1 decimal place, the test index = -1.9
